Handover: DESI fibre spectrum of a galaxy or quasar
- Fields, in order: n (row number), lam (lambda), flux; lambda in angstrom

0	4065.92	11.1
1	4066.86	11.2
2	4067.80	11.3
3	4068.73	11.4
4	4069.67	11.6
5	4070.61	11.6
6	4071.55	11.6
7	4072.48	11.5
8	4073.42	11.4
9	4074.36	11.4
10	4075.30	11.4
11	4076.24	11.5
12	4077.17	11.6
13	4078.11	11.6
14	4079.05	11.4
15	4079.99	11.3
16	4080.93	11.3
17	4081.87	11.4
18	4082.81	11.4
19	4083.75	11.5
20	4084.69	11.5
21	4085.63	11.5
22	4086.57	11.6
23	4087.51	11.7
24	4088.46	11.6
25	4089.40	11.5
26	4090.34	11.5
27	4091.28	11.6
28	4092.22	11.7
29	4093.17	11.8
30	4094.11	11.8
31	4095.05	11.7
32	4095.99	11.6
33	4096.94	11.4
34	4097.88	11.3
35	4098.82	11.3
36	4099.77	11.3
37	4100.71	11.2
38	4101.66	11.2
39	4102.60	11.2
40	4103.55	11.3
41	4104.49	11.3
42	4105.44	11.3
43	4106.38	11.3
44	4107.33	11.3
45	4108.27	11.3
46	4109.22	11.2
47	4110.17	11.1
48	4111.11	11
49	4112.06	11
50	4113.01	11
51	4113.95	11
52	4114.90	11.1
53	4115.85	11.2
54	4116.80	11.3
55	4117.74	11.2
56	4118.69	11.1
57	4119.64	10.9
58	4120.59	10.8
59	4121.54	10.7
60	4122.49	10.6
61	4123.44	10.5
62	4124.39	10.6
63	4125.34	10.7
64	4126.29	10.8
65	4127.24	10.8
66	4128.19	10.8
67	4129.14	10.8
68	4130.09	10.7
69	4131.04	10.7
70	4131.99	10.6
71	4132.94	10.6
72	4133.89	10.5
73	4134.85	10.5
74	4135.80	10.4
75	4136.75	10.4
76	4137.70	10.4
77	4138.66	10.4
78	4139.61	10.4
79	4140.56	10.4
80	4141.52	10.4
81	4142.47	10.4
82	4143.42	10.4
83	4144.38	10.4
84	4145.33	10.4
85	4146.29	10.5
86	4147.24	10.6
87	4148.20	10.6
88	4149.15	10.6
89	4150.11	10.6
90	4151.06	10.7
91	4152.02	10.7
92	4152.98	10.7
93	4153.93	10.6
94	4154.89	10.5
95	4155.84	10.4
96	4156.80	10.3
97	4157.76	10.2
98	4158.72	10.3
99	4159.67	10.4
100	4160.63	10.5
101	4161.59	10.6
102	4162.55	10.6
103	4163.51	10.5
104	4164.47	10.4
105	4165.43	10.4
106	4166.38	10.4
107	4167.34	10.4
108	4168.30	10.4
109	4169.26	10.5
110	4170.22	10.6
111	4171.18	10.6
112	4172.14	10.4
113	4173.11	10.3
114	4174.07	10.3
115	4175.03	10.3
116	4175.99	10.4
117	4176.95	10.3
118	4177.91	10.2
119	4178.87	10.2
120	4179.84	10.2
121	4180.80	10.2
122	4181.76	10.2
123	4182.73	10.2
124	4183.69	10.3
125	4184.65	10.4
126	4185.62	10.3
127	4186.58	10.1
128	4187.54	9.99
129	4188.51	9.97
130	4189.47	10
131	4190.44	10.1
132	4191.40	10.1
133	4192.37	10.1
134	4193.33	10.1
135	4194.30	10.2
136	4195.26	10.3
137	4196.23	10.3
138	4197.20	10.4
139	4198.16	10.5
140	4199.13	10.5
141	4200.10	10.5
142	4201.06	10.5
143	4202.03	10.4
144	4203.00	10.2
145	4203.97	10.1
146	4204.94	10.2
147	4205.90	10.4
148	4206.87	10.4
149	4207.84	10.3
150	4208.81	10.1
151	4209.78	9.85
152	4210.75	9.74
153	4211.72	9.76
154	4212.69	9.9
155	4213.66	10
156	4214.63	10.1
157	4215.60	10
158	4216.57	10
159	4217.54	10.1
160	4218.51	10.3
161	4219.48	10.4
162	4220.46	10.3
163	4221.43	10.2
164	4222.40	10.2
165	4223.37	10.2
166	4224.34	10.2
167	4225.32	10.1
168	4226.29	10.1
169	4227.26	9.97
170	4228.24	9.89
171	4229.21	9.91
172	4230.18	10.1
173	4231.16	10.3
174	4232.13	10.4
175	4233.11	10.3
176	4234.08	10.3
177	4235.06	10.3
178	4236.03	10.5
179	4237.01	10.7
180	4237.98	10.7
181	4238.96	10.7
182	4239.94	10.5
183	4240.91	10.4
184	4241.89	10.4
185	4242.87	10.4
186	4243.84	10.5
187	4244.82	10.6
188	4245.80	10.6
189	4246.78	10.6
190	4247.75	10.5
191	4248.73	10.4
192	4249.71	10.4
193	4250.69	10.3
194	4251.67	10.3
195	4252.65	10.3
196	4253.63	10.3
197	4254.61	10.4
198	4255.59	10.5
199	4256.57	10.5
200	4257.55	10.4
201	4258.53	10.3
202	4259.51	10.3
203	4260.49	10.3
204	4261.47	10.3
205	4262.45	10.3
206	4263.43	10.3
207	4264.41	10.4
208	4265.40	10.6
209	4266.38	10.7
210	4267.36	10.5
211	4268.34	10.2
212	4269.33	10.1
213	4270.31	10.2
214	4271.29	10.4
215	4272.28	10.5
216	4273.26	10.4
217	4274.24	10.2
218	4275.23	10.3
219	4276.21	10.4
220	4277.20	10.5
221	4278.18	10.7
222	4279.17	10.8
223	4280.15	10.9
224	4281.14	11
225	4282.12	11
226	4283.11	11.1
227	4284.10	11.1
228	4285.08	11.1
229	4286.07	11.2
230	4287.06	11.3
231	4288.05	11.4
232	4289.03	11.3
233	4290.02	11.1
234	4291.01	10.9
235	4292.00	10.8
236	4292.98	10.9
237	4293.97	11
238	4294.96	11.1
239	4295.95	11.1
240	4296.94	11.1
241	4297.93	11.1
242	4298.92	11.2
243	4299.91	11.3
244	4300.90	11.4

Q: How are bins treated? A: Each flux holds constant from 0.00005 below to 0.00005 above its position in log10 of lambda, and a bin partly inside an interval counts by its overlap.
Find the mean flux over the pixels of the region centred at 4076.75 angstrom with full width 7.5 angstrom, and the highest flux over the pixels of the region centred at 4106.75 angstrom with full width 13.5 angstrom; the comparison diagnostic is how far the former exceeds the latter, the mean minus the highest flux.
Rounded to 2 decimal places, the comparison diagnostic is 0.15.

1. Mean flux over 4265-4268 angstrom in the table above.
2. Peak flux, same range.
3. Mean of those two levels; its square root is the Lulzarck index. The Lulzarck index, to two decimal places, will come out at 3.26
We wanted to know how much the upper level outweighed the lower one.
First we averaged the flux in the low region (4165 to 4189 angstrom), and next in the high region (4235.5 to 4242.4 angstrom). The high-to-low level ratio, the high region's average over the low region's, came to 1.02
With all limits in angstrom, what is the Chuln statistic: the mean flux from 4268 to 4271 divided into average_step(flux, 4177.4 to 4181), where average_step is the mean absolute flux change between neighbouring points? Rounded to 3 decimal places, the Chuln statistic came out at 0.000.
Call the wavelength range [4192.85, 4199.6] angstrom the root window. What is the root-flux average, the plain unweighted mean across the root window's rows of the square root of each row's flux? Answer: 3.214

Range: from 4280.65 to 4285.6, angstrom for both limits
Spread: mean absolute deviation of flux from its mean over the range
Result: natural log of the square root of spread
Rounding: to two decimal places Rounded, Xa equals -1.52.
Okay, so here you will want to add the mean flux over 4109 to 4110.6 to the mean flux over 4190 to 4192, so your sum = 21.2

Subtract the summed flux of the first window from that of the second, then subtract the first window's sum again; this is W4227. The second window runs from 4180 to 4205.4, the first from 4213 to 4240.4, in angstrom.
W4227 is -307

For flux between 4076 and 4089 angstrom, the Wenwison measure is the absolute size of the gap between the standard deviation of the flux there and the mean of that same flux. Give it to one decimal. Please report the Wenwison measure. 11.4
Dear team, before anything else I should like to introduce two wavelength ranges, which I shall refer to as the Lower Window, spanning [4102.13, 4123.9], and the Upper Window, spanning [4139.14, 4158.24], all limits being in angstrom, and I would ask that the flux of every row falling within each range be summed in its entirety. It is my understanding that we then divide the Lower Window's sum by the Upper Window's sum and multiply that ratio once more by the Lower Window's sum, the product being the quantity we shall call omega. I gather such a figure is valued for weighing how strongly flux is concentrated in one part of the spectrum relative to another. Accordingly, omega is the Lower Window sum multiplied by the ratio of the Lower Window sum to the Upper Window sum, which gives 309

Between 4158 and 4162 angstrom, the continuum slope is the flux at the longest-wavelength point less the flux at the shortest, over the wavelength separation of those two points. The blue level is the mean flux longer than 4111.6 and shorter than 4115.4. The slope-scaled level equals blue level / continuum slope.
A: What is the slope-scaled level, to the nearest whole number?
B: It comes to 105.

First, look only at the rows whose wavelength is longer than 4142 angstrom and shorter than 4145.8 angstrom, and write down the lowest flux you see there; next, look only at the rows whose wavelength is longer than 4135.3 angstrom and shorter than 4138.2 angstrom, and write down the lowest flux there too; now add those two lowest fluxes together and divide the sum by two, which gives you 10.4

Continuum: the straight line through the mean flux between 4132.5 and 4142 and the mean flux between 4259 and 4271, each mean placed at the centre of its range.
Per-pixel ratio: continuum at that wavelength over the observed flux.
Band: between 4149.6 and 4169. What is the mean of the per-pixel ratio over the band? 0.99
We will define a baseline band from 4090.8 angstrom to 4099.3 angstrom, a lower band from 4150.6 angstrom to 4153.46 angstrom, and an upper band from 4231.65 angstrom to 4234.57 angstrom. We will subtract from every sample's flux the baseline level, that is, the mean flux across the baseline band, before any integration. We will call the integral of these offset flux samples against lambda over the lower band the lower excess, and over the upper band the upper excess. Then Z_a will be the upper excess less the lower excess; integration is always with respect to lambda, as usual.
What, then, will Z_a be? -1.1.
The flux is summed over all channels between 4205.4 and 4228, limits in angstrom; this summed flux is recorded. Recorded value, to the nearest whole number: 233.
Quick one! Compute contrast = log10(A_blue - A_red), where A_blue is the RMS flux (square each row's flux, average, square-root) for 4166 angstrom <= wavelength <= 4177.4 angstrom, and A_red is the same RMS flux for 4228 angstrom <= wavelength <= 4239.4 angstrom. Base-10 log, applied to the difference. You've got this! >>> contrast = -1.2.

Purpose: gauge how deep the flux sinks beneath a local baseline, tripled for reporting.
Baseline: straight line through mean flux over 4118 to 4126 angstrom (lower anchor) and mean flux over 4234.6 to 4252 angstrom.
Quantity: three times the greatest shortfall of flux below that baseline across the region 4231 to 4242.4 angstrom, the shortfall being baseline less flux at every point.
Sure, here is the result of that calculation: 0.6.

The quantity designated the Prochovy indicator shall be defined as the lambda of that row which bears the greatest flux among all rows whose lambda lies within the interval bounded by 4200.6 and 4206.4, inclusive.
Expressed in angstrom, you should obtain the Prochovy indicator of 4201.06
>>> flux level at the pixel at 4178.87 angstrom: 10.2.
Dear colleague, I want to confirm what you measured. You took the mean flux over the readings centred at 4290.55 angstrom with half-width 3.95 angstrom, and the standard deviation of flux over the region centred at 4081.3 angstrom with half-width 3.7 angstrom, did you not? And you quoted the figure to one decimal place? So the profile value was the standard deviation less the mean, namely -11.0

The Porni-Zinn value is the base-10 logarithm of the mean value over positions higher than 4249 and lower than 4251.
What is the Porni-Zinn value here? 1.015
